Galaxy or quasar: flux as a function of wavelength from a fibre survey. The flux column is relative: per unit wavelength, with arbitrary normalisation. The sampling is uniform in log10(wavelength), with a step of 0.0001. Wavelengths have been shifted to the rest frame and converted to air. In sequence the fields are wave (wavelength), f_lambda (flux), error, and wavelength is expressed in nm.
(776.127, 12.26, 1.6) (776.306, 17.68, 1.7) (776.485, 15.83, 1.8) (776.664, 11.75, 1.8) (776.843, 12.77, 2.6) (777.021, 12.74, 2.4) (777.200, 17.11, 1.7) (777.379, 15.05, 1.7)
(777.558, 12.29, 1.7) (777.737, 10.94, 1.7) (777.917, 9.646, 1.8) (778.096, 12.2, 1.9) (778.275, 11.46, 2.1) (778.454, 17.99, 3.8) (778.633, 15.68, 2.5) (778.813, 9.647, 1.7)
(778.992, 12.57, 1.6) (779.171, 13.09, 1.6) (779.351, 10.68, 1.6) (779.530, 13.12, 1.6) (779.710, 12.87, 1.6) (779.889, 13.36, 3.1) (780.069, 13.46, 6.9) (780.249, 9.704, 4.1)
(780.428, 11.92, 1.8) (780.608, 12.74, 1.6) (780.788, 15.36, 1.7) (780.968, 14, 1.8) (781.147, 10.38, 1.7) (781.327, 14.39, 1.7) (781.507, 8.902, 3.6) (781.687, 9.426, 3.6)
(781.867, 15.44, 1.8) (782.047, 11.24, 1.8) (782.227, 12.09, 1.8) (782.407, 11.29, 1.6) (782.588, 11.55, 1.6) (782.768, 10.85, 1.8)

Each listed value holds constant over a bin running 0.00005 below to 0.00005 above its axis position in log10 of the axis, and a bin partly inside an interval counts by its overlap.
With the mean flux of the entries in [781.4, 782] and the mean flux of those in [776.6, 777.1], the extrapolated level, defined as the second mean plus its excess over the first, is 13.6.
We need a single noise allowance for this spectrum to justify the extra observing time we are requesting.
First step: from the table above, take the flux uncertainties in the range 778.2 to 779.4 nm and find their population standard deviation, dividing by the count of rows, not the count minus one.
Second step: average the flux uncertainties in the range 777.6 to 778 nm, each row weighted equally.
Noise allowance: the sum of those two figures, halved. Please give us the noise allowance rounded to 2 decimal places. 1.25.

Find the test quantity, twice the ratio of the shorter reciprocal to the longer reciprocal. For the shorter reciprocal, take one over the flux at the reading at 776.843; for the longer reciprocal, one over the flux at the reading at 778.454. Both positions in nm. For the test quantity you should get 2.8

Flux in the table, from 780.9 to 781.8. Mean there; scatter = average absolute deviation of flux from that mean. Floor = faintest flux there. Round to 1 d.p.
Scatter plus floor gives 11.1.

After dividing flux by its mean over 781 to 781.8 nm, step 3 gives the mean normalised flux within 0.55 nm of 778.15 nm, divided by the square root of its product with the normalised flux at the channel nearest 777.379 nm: 0.93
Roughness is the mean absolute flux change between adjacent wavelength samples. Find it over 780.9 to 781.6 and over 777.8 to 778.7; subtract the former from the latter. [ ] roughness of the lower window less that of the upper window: -1.3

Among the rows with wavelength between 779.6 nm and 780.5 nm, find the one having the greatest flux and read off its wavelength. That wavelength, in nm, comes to 780.069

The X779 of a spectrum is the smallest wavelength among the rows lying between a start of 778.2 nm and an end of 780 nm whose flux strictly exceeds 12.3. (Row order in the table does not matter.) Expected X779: 778.454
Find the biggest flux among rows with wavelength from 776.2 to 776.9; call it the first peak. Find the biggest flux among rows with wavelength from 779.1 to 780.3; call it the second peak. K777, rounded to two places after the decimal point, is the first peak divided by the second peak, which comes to 1.31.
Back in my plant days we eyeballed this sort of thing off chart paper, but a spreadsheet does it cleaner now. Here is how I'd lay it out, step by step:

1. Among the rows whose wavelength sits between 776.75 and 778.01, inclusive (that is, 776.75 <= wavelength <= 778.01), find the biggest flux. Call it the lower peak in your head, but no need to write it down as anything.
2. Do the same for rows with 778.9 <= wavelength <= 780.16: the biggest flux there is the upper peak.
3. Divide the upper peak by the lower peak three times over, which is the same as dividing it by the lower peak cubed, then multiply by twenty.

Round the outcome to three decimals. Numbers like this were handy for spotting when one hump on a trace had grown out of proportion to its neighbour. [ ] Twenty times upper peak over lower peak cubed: 0.054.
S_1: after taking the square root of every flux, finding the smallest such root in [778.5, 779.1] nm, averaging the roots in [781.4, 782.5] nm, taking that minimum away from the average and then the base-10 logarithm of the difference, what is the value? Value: -0.6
